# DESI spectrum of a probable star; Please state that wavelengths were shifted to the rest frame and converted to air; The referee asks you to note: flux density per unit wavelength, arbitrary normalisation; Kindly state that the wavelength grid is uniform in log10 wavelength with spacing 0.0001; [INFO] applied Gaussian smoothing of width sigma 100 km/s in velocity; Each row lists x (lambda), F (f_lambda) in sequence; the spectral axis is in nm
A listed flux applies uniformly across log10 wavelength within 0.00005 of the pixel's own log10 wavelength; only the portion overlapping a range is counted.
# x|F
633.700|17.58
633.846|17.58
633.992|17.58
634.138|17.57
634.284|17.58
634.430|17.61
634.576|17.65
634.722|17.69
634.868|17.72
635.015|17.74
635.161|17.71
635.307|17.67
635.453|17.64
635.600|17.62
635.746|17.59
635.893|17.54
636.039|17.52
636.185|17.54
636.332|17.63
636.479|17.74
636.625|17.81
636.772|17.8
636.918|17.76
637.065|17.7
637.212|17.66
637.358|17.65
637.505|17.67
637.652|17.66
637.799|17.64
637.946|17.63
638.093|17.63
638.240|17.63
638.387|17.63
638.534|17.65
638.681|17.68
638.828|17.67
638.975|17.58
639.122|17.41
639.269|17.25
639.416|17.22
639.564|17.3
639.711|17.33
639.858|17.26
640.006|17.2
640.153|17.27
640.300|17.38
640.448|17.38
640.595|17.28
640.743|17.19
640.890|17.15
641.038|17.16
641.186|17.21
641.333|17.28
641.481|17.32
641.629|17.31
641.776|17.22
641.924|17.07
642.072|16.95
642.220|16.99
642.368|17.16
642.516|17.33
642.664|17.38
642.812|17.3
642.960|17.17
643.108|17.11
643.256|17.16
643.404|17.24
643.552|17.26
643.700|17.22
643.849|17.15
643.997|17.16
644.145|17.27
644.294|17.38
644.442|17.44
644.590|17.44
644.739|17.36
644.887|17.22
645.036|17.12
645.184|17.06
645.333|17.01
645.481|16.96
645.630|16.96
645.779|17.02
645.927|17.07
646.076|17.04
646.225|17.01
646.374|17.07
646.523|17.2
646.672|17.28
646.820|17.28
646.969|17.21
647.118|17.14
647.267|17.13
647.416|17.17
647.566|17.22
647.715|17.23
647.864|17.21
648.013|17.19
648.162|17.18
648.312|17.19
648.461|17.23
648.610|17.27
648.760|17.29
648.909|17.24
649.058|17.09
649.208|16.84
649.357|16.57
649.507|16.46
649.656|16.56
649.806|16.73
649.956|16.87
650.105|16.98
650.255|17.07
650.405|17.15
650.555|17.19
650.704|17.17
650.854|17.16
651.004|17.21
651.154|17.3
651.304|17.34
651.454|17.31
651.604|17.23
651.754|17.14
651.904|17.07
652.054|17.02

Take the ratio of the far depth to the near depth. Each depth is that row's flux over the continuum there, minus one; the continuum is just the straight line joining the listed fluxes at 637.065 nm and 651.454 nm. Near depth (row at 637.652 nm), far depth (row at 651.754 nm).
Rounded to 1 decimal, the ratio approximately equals 6.9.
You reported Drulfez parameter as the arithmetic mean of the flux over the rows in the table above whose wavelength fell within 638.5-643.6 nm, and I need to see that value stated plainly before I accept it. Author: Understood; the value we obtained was 17.3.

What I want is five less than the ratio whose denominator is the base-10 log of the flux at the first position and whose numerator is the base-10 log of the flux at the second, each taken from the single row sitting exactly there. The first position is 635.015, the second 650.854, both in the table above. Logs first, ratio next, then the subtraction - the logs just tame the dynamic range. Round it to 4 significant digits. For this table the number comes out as -4.012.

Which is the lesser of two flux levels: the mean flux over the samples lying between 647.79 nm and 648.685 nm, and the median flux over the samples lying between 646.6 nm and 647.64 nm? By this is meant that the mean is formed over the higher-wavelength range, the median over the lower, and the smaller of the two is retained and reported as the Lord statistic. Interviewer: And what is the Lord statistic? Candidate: 17.2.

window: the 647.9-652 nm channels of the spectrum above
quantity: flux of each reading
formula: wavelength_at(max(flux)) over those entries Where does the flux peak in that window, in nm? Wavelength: 651.304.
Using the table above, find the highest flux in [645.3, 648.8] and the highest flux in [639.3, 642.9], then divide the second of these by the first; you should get 1.01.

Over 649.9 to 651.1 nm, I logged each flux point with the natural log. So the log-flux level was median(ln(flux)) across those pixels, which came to 2.84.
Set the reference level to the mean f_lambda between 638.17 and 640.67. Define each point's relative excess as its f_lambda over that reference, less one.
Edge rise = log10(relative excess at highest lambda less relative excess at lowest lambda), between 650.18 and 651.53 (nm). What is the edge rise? -1.86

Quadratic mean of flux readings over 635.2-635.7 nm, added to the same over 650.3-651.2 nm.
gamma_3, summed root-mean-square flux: 34.84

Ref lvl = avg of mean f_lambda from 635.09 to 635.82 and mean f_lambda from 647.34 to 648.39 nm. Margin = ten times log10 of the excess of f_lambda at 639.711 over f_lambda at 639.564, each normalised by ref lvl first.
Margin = -28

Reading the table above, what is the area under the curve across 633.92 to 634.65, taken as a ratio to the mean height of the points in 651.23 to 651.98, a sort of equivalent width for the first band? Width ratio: 0.746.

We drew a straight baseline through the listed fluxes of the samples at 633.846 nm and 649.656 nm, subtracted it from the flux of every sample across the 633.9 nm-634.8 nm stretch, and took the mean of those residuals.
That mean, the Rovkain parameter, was 0.066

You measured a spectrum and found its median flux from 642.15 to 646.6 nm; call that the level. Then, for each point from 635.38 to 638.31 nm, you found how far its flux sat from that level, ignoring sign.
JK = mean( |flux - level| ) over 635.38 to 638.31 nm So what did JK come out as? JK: 0.49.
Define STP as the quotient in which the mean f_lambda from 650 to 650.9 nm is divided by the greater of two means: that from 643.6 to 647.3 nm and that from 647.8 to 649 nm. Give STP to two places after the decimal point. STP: 0.99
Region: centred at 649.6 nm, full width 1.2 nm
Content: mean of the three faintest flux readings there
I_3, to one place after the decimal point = 16.5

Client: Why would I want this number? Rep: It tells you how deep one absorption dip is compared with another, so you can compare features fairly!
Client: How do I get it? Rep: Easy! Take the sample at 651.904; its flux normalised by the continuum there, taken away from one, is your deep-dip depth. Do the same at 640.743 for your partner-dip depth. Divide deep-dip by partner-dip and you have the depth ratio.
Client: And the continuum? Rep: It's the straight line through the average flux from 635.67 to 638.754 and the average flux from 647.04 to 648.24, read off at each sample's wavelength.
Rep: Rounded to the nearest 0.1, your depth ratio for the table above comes -0.3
